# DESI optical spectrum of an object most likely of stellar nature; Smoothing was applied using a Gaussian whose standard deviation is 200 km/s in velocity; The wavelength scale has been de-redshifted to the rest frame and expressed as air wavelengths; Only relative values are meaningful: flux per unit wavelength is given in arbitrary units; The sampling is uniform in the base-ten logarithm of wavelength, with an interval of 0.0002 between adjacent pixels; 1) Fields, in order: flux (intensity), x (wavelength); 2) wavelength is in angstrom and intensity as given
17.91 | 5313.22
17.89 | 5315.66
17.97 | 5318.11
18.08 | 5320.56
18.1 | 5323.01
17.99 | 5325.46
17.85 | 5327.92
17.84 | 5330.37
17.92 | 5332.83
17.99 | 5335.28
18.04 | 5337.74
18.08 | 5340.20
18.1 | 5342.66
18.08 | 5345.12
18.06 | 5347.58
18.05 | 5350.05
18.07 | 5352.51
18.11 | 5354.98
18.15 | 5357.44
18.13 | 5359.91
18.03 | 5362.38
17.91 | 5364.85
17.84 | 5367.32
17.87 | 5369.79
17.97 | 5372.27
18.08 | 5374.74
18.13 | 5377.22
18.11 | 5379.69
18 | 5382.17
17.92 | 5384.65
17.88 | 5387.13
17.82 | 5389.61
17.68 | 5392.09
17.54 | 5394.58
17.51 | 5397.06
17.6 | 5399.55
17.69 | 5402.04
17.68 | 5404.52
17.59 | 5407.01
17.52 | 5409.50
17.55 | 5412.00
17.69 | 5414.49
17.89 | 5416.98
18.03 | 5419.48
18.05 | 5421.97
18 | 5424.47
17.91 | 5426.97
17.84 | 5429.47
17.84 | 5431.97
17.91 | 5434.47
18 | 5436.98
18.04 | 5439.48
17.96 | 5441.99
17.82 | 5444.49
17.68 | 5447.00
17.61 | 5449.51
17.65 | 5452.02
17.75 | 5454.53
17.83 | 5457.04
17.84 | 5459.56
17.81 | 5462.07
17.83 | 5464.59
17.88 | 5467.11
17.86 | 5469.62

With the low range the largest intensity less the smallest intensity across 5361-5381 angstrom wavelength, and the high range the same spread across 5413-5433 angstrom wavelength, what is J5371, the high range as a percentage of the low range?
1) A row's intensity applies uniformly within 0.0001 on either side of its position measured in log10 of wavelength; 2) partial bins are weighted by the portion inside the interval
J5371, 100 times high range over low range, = 124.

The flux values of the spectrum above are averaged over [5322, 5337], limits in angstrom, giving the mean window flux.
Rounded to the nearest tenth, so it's 17.9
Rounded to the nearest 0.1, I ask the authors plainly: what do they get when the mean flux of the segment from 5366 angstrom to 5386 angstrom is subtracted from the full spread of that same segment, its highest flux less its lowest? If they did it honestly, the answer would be -17.7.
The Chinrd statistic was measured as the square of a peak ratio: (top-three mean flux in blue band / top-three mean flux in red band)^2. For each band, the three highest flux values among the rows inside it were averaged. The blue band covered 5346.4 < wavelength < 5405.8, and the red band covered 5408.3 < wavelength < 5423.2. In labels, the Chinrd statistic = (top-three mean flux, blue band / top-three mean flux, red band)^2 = 1.016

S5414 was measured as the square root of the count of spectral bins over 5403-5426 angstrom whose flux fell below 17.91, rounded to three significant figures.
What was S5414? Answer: 2.45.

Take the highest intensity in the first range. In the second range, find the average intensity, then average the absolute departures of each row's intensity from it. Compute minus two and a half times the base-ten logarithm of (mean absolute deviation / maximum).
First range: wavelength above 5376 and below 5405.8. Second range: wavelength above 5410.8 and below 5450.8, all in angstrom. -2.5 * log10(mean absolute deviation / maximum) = 5.39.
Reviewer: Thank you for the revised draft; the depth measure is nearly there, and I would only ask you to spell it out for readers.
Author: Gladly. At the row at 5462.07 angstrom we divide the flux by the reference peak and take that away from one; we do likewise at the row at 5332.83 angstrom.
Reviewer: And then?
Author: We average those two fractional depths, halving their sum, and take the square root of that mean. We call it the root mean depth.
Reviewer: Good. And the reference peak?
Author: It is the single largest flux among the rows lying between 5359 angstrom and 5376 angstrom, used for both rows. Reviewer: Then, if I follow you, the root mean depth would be 0.12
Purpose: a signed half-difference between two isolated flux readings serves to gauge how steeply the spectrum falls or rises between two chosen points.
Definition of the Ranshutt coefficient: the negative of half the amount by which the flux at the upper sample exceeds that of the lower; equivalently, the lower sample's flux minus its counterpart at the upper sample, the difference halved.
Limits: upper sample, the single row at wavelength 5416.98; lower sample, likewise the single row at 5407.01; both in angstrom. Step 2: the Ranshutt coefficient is -0.15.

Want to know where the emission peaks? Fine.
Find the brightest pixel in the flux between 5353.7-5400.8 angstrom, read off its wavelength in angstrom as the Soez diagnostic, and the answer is 5357.44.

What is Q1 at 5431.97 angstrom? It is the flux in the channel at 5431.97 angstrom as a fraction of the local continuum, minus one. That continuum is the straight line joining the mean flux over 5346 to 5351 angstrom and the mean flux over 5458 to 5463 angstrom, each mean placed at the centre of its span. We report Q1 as -0.002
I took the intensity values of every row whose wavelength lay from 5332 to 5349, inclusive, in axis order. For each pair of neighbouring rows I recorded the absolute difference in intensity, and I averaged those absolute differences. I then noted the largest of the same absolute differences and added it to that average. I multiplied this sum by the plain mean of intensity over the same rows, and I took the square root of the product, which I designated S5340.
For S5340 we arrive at 1.4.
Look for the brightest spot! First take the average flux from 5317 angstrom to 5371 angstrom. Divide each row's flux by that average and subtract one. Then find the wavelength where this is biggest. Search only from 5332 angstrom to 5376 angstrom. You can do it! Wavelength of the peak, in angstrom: 5357.44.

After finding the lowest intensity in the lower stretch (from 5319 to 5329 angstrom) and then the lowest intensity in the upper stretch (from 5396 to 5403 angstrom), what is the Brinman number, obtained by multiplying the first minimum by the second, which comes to 313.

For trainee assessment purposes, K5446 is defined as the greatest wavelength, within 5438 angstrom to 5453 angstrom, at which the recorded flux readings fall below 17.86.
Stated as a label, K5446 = 5452.02 angstrom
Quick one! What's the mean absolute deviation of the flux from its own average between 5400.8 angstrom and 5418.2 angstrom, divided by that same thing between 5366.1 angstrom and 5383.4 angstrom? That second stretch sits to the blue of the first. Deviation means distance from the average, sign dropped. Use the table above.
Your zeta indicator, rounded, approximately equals 1.0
